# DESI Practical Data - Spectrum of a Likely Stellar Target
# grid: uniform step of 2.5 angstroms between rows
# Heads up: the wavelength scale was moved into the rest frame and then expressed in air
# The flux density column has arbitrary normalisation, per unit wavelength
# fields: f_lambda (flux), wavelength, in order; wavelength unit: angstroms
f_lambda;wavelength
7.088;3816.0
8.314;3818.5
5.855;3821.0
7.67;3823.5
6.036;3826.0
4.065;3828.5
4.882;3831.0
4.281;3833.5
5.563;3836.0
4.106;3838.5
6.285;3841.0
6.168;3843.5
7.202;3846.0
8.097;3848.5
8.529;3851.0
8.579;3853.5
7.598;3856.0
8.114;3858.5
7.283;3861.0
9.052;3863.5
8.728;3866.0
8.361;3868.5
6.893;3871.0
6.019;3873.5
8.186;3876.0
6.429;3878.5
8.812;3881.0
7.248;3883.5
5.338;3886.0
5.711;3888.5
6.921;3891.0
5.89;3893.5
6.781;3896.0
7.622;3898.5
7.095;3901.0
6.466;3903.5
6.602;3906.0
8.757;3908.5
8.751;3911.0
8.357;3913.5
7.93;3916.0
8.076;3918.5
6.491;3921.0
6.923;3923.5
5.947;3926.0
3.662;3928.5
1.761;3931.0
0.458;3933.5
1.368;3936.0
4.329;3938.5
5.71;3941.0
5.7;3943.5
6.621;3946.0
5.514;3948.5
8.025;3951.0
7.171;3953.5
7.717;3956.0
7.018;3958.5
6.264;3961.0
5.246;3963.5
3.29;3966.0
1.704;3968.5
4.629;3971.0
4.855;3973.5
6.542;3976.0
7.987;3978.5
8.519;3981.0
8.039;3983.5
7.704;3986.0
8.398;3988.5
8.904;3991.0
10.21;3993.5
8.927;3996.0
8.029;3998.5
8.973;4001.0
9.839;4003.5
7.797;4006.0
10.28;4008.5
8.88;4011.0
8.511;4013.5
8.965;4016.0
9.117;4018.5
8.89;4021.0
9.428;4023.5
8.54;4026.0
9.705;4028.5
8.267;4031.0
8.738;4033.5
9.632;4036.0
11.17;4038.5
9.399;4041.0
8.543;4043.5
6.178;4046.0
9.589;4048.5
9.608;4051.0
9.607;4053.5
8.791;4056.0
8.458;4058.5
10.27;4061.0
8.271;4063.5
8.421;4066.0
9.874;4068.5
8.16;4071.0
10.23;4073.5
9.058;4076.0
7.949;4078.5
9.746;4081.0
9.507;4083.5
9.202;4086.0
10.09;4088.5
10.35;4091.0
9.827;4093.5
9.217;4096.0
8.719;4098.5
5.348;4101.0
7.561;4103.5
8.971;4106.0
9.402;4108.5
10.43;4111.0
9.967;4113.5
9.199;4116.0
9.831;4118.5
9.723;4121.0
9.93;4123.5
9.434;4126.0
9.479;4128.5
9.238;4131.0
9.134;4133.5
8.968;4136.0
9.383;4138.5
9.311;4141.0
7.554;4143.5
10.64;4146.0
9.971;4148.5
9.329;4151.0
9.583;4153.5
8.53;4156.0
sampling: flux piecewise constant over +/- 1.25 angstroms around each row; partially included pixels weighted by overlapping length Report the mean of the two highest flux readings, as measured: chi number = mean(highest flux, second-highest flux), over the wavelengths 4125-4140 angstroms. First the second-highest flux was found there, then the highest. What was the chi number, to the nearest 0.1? 9.5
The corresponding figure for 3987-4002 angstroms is 9.6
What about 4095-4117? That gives 10.2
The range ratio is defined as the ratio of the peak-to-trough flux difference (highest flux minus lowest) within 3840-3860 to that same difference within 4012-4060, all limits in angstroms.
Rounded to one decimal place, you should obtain 0.5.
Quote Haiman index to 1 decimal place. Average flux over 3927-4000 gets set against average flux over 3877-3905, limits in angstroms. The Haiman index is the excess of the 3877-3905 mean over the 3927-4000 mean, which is 0.7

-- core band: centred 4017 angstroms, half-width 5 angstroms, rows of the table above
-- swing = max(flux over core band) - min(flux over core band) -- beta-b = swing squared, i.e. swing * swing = 0.4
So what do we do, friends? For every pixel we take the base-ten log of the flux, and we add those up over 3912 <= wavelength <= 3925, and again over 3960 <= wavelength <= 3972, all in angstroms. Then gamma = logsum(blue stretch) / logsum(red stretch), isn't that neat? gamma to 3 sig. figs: 1.49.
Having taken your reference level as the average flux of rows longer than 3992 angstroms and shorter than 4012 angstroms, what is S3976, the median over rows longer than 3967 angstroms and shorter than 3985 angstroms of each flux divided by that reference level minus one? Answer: -0.28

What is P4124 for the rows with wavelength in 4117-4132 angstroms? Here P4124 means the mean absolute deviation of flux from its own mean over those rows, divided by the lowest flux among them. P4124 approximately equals 0.02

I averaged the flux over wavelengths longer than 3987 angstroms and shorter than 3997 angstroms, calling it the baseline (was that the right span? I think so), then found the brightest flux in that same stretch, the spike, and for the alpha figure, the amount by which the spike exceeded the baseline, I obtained 1.1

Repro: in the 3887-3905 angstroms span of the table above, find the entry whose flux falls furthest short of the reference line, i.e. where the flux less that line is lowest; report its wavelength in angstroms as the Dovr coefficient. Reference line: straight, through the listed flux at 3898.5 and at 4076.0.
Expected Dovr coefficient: 3888.5 angstroms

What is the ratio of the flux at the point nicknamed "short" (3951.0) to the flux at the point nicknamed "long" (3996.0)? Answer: 0.90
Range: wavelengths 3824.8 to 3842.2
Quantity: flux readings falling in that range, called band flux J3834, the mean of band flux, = 5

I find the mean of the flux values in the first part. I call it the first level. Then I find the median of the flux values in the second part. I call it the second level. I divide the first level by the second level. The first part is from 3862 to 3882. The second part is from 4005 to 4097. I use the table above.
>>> 0.85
